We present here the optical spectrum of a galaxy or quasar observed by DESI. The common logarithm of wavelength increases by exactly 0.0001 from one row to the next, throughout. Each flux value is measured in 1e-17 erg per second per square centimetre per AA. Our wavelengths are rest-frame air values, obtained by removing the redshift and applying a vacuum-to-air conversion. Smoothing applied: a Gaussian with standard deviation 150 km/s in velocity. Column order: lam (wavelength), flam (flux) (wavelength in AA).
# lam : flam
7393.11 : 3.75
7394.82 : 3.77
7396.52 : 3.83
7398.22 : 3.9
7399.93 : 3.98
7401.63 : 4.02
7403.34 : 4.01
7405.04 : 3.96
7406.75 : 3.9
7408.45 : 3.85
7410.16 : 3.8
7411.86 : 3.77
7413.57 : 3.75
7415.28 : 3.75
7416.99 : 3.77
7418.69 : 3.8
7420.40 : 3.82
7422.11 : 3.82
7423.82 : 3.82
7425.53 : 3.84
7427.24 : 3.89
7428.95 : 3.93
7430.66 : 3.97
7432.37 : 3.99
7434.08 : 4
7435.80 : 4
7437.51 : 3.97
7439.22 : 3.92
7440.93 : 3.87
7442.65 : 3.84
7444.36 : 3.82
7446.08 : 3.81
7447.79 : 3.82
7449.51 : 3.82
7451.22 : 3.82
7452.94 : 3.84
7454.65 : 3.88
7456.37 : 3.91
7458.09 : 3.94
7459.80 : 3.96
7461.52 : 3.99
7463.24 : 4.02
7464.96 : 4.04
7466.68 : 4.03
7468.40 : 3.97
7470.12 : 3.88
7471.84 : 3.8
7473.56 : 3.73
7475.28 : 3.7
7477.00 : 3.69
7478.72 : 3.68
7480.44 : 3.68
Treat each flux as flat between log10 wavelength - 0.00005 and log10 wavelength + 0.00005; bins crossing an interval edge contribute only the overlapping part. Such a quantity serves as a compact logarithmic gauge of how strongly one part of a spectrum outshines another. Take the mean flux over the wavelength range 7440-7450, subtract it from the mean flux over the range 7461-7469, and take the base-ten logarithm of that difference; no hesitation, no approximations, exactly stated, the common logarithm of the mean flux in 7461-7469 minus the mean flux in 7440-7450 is -0.7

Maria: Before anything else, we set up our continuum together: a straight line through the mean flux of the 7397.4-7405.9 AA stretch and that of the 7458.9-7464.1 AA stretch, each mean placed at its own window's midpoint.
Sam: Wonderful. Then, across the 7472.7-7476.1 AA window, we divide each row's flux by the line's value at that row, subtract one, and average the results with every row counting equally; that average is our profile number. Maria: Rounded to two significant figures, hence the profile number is -0.070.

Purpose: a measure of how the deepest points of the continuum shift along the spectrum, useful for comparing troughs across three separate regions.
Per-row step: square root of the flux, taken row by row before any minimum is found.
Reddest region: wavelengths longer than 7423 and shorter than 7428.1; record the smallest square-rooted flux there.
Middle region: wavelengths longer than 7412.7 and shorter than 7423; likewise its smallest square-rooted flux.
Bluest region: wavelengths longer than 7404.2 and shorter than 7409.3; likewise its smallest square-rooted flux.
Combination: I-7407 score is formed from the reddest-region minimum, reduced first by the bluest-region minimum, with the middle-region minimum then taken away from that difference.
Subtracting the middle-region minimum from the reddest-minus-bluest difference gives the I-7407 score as -1.94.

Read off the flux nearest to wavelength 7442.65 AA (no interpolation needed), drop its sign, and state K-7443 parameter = 3.84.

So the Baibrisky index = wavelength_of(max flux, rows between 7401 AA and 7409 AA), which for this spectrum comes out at 7401.63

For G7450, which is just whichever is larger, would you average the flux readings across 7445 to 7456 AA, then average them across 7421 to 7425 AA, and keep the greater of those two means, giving 3.83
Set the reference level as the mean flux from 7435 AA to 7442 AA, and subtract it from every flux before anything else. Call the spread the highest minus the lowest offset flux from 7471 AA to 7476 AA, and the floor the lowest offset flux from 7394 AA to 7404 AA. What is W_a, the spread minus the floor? 0.27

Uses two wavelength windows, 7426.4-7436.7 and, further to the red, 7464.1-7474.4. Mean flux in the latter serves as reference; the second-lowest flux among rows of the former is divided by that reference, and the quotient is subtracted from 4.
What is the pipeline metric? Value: 2.994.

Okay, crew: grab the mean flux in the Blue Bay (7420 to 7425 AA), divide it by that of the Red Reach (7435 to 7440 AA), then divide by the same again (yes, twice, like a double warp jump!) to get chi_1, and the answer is 0.243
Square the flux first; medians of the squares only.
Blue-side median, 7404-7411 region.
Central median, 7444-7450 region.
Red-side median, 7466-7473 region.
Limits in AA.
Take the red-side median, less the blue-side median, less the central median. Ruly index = -14.2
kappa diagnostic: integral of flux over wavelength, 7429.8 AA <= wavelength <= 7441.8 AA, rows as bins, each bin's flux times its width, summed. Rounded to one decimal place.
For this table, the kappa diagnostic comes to 47.5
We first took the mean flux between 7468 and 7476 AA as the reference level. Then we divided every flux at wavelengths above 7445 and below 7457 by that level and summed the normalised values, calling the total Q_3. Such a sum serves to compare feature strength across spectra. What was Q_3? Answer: 7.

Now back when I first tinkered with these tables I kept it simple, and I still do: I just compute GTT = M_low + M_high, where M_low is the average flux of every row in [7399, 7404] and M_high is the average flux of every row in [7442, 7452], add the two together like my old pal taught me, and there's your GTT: 7.82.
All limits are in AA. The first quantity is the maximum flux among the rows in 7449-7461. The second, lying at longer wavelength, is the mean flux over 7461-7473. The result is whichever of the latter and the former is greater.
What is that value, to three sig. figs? 3.96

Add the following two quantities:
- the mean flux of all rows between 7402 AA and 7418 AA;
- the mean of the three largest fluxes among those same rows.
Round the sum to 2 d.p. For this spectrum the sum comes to 7.80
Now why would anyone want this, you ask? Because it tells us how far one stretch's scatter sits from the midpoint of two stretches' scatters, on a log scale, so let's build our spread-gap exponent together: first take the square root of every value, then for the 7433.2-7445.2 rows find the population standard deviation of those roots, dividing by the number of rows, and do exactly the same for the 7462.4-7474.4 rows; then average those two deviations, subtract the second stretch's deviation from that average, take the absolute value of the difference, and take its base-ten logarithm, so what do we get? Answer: -2.3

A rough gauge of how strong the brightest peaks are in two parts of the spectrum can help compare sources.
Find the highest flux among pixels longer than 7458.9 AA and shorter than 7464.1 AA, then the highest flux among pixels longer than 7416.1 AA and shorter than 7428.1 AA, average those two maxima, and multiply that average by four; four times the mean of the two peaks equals 15.8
